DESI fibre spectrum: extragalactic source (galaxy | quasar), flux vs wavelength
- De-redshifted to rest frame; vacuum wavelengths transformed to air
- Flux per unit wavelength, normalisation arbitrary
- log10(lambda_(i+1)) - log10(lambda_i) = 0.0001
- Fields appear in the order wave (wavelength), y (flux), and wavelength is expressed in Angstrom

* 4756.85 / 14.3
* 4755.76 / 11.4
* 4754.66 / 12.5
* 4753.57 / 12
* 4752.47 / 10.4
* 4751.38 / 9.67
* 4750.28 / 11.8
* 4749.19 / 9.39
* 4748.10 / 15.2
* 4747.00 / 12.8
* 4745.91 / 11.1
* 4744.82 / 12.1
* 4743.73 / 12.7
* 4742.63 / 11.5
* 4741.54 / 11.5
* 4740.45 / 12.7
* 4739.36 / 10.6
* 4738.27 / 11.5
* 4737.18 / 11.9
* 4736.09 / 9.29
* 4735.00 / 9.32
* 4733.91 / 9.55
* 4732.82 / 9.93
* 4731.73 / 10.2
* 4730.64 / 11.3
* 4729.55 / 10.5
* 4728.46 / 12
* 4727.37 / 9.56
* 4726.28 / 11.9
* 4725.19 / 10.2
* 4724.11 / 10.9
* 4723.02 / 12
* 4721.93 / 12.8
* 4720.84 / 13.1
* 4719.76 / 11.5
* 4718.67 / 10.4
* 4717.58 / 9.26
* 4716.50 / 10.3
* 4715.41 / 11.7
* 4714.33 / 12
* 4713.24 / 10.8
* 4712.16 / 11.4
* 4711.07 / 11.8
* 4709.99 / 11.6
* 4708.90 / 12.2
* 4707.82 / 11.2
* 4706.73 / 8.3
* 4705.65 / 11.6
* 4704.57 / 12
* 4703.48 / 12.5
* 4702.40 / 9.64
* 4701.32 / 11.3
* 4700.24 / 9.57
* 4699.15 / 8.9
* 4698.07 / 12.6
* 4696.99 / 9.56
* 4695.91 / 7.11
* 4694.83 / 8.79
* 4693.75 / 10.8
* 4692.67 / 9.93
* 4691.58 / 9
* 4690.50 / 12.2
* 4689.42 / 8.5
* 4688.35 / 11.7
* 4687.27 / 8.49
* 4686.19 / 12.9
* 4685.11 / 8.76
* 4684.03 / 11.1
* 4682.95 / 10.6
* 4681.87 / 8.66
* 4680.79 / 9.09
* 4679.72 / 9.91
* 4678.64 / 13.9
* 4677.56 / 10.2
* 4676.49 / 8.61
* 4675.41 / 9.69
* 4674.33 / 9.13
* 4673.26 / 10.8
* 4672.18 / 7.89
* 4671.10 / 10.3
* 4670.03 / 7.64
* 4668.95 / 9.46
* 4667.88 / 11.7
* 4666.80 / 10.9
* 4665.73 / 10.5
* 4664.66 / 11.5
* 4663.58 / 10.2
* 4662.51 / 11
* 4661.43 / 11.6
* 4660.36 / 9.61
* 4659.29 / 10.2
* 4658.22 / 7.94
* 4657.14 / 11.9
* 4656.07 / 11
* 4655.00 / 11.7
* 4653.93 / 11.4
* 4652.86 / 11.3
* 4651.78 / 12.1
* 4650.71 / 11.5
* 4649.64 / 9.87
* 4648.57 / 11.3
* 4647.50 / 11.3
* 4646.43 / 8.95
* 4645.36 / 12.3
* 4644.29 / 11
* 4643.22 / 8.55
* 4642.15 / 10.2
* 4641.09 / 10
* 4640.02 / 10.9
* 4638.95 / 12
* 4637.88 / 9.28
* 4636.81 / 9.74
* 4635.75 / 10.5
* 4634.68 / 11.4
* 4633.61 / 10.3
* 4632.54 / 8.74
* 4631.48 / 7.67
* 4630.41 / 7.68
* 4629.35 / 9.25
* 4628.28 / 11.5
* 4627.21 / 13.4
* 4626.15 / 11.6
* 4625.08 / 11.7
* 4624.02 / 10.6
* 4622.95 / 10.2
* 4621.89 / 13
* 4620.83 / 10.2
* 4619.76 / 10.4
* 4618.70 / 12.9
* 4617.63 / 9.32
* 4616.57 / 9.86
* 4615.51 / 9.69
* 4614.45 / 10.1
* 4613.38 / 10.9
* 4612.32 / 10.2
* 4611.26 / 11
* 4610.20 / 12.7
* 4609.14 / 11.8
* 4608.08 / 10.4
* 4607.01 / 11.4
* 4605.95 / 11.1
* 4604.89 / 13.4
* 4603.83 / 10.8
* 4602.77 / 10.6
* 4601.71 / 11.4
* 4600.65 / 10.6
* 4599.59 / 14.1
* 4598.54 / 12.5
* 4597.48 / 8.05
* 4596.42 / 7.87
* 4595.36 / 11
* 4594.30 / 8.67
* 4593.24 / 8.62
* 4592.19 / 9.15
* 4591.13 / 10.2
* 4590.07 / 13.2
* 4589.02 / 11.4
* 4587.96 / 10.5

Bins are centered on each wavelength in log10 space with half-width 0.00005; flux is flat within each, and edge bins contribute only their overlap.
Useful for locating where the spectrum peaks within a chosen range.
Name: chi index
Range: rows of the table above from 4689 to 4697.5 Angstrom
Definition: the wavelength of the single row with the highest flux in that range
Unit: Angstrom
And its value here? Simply 4690.50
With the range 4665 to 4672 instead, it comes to 4667.88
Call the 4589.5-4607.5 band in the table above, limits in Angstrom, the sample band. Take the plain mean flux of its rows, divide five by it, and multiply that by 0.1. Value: 0.0465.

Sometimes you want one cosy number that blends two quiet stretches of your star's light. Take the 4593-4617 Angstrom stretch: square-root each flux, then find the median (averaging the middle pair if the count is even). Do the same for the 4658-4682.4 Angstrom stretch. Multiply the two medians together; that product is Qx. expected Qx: 10.5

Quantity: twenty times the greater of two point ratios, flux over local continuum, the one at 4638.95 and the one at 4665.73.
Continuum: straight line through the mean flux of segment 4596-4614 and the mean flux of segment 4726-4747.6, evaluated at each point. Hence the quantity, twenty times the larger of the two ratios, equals 21.6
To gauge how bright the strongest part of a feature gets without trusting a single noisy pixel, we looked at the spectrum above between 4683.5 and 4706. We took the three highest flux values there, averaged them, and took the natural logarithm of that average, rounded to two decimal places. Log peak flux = 2.54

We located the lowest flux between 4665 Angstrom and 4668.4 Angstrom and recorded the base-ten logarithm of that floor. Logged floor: 1.02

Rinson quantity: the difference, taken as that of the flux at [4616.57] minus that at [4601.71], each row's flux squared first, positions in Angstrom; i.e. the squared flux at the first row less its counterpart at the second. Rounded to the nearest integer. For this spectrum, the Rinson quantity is -33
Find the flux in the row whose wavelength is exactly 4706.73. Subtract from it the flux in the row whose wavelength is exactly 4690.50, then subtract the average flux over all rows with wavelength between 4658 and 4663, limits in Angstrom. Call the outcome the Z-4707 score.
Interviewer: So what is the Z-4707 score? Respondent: -14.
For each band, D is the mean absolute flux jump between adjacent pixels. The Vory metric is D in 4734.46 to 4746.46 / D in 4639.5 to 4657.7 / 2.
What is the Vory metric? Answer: 0.43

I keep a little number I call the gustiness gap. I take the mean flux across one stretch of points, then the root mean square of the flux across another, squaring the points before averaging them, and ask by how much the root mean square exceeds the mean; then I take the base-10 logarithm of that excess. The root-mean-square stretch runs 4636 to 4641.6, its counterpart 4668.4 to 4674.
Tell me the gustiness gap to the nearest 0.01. 0.08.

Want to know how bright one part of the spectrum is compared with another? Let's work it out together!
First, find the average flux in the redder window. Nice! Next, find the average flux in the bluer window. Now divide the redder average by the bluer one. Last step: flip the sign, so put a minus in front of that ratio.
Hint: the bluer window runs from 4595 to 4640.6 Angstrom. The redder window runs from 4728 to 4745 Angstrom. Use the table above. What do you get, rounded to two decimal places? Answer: -1.03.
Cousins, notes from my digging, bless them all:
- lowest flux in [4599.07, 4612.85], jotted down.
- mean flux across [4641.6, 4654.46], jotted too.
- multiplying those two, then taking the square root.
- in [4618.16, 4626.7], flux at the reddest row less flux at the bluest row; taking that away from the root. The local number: 11.8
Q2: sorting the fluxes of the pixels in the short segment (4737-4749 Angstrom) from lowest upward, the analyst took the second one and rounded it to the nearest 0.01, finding 11.10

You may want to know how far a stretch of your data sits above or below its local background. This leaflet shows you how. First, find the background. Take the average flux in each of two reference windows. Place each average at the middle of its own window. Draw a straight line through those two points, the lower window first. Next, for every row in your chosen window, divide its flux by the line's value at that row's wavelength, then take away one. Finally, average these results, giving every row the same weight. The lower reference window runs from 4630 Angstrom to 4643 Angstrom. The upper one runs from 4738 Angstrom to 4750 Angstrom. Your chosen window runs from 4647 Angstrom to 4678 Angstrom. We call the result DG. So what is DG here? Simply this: 0.007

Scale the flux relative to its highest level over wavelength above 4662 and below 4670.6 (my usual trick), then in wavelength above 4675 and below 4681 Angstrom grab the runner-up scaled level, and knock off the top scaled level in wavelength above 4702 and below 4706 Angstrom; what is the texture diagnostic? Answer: -0.20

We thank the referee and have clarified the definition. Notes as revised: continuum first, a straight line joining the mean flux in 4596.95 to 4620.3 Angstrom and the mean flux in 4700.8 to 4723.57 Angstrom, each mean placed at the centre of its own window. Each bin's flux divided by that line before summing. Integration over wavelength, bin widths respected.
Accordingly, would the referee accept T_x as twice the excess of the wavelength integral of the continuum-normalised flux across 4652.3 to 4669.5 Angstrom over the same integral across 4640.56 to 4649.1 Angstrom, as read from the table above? 17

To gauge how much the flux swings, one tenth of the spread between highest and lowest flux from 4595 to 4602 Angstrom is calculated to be 0.62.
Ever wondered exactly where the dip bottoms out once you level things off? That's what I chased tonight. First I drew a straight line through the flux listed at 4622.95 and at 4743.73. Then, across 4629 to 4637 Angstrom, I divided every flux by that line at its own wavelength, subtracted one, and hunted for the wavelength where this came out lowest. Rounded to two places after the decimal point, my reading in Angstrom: 4631.48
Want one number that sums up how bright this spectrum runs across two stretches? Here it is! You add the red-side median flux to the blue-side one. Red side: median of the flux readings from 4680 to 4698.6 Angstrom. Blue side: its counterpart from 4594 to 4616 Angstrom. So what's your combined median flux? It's 20.5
